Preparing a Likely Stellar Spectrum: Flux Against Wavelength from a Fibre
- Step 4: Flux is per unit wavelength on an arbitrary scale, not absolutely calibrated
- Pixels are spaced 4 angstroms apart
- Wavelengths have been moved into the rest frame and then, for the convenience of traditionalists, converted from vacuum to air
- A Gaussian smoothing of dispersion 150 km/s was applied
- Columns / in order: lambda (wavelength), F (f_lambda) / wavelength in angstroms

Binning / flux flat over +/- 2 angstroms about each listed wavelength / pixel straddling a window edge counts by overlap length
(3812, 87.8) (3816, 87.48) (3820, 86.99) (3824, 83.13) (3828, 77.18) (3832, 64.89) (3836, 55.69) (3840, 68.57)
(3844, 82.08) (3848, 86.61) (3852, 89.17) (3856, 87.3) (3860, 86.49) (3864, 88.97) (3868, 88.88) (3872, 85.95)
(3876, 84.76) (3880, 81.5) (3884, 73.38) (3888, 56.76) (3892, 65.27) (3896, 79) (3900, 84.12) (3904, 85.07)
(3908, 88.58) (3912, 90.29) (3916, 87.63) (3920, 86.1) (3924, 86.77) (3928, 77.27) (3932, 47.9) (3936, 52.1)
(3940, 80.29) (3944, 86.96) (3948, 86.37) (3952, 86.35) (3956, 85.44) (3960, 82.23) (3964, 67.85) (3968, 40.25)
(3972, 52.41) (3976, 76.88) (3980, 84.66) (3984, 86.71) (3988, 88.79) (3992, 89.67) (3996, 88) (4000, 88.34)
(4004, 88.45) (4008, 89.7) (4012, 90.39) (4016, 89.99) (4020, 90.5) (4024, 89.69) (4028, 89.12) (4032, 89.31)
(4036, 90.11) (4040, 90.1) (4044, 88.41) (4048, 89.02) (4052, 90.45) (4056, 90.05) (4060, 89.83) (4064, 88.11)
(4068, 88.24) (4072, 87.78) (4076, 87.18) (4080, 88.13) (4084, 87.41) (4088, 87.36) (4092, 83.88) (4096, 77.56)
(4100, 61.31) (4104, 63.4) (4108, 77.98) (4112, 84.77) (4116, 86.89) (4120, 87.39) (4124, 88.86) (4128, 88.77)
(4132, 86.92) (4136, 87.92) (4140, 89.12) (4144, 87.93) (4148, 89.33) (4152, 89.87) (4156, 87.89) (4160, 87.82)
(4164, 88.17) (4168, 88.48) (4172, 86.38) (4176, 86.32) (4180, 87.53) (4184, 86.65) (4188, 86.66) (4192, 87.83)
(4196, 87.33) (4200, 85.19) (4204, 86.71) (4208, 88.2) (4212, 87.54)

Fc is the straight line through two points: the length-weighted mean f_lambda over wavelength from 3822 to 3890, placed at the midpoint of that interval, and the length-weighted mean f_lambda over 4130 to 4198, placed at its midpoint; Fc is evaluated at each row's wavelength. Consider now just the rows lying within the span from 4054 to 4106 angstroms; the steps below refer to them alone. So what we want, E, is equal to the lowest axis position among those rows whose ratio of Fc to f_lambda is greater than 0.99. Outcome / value 4092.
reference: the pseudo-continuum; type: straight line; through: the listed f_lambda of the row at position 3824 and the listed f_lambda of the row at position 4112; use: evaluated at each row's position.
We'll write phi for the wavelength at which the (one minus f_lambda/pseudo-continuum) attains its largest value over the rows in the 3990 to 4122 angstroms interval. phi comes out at 4100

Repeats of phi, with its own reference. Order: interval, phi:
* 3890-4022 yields 3968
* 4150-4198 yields 4176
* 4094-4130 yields 4100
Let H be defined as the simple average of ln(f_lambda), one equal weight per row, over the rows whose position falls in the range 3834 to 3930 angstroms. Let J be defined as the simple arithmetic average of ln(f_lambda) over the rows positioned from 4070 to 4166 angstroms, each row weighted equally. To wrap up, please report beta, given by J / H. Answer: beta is 1.011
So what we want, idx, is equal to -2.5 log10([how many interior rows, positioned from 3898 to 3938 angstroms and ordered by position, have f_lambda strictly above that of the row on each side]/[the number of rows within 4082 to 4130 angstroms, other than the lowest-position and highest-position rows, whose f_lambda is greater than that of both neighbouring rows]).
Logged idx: -0.8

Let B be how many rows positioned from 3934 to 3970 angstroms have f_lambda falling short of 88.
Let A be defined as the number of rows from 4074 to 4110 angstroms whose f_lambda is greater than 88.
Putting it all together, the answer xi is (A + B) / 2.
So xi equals 5.0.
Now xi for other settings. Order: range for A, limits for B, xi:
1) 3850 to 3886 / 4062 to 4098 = 4.5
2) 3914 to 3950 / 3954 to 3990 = 4.0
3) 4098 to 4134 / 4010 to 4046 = 1.0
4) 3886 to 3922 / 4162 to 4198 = 4.5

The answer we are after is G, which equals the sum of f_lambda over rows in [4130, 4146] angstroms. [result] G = 352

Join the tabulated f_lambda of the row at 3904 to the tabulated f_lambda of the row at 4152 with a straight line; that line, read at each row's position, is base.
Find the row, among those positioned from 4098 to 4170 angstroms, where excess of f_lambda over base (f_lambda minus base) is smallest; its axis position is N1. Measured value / 4100 angstroms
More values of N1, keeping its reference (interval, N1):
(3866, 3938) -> 3932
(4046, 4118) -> 4100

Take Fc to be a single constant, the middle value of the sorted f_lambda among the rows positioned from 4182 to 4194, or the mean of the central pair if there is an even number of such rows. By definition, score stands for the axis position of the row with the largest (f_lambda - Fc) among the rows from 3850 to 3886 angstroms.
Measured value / 3852 angstroms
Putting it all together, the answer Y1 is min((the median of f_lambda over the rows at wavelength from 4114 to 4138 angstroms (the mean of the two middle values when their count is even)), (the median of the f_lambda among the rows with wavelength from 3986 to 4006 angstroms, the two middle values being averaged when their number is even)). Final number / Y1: 87.7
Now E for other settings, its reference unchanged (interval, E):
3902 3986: 3928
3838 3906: 3840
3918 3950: 3928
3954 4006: 3960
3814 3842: 3828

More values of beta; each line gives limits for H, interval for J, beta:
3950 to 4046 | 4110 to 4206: 1.014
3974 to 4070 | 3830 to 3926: 0.977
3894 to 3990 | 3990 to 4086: 1.036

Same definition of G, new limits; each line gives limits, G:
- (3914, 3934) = 386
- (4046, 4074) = 623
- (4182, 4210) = 609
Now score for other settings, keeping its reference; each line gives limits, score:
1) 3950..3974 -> 3952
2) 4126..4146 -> 4140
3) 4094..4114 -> 4112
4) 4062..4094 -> 4068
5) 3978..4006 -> 3992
